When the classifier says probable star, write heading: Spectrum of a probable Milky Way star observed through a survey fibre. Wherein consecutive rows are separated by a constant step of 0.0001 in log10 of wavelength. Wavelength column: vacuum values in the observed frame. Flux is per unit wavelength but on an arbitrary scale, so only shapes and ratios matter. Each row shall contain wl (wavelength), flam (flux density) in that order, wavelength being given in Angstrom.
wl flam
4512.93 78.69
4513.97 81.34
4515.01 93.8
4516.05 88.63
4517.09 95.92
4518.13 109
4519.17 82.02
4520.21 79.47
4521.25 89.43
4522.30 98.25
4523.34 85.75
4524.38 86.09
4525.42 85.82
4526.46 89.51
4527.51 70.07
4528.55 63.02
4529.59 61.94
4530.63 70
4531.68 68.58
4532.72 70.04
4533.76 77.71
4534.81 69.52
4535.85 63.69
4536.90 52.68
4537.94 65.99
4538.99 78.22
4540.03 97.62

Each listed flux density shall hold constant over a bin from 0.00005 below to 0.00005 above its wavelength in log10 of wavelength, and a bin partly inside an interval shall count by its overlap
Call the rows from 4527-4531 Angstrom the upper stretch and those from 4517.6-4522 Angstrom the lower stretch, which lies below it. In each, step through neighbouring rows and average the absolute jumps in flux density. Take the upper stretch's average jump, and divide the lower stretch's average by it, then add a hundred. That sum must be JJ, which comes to 102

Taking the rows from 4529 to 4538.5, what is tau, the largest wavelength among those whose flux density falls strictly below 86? 4537.94 Angstrom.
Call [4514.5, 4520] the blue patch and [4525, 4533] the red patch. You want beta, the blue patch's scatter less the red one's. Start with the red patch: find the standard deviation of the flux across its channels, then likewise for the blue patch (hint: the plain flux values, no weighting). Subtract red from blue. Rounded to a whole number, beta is 0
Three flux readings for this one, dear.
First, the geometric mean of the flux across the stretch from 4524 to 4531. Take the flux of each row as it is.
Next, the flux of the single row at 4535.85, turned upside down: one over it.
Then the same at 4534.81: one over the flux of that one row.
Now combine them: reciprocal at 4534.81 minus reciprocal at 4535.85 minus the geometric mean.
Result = -74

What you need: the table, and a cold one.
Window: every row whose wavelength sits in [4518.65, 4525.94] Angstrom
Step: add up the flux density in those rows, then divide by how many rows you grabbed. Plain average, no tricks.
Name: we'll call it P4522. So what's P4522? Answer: 87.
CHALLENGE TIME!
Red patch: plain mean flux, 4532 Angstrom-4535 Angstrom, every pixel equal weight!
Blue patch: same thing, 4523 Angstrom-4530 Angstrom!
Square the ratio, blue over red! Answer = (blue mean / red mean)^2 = 1.1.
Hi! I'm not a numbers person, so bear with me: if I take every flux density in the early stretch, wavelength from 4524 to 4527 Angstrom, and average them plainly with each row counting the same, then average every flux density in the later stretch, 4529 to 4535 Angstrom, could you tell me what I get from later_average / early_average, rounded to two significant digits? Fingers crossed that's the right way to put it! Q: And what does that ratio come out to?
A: 0.80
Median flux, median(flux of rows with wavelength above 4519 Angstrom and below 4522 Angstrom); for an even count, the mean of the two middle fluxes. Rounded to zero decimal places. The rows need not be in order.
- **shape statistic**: 82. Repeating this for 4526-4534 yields 70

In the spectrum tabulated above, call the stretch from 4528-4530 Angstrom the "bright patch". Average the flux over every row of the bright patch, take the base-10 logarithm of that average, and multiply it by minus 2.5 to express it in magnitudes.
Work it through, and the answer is -4.49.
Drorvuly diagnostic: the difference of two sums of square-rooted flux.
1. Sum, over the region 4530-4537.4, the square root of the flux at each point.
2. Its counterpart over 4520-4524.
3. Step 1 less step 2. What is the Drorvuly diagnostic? 20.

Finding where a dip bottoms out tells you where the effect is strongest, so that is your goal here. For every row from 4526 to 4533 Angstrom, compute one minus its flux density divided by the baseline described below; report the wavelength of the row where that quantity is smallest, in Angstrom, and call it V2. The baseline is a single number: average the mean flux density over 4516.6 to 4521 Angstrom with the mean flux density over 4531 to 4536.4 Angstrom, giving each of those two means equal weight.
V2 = 4526.46 Angstrom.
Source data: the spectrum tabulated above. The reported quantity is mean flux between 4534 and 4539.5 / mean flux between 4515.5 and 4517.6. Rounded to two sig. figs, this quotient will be 0.72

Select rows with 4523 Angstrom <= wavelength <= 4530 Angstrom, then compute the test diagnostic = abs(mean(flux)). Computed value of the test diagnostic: 77.5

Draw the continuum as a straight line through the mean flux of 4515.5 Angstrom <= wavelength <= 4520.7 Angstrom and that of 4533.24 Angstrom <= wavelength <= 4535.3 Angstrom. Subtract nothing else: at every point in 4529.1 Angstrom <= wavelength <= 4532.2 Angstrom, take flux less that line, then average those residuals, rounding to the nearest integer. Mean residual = -11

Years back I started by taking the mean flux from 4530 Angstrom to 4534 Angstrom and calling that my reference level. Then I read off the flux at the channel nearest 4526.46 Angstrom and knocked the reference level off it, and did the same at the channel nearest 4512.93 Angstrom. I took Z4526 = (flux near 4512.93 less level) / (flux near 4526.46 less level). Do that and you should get 0.4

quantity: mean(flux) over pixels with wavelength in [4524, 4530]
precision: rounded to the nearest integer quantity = 76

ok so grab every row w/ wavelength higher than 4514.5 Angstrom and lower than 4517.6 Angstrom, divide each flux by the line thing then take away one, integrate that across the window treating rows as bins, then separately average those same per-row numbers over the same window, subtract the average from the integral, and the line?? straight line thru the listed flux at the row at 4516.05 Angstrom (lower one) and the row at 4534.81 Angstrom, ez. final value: 0.10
